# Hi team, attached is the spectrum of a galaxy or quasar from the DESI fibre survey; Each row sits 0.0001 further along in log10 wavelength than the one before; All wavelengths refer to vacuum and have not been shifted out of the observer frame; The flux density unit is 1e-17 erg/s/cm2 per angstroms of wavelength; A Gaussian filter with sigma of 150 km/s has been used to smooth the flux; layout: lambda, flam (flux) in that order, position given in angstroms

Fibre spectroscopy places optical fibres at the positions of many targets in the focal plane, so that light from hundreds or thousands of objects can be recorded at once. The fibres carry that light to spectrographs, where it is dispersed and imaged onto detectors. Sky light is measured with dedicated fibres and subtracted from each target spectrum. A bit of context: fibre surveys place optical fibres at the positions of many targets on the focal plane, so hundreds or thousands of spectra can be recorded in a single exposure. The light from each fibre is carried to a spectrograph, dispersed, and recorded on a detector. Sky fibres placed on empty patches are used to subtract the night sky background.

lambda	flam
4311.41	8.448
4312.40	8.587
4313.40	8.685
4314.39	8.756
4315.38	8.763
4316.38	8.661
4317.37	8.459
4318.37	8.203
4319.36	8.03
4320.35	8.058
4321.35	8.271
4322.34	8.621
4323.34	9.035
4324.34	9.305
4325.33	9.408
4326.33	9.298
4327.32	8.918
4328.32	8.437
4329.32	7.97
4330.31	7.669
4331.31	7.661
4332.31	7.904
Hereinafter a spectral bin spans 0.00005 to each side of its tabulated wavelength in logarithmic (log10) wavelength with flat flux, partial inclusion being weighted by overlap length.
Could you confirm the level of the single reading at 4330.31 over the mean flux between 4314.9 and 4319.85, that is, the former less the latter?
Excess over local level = -0.75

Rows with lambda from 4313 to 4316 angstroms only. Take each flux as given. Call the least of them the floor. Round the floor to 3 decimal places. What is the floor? 8.685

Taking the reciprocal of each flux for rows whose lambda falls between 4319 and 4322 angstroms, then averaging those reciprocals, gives 0.123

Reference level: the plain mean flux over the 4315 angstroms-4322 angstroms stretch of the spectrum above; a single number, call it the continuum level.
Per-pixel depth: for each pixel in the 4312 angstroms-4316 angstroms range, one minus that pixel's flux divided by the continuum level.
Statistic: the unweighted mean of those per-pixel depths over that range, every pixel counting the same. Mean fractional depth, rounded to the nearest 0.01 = -0.04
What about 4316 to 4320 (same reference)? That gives 0.00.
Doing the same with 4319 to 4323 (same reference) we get 0.01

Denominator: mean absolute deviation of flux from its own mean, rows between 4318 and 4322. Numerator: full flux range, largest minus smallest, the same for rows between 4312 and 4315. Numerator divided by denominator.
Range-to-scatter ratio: 1.8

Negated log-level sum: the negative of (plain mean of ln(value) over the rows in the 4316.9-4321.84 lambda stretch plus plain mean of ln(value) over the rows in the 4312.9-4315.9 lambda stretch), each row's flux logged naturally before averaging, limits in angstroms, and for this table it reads -4.27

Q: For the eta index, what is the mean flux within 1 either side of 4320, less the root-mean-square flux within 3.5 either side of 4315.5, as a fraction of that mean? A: -0.07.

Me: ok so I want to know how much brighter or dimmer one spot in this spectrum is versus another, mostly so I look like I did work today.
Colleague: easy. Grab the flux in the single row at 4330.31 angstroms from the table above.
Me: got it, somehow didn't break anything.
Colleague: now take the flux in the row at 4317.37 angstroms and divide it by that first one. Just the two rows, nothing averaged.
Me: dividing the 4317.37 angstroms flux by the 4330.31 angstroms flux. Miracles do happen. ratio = 1.10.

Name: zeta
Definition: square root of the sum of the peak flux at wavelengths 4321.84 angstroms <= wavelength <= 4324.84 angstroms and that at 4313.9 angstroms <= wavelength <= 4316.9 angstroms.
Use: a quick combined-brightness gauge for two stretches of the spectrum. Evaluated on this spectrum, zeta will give 4.25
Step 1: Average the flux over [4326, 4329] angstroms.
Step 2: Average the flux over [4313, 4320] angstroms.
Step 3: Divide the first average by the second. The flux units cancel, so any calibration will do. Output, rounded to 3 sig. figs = 1.04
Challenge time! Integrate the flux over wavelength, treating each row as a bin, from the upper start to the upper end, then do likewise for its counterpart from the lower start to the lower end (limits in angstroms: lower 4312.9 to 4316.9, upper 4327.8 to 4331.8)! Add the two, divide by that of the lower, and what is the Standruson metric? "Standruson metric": 1.91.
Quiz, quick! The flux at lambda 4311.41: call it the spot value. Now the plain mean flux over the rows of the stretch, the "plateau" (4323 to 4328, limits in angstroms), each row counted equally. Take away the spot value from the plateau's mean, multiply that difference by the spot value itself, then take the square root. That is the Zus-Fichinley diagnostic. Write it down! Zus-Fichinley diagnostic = 2.5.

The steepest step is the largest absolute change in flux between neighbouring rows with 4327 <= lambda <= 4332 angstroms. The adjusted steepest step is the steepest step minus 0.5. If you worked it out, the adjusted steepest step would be -0.02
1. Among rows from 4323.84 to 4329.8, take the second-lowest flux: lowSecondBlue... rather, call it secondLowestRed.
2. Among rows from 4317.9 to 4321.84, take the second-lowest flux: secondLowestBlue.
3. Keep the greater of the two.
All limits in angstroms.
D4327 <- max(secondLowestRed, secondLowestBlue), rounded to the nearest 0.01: 8.44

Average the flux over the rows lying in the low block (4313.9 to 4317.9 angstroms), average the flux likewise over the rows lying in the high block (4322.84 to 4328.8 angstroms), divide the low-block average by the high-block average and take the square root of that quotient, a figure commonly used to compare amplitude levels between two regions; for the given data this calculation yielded 0.98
